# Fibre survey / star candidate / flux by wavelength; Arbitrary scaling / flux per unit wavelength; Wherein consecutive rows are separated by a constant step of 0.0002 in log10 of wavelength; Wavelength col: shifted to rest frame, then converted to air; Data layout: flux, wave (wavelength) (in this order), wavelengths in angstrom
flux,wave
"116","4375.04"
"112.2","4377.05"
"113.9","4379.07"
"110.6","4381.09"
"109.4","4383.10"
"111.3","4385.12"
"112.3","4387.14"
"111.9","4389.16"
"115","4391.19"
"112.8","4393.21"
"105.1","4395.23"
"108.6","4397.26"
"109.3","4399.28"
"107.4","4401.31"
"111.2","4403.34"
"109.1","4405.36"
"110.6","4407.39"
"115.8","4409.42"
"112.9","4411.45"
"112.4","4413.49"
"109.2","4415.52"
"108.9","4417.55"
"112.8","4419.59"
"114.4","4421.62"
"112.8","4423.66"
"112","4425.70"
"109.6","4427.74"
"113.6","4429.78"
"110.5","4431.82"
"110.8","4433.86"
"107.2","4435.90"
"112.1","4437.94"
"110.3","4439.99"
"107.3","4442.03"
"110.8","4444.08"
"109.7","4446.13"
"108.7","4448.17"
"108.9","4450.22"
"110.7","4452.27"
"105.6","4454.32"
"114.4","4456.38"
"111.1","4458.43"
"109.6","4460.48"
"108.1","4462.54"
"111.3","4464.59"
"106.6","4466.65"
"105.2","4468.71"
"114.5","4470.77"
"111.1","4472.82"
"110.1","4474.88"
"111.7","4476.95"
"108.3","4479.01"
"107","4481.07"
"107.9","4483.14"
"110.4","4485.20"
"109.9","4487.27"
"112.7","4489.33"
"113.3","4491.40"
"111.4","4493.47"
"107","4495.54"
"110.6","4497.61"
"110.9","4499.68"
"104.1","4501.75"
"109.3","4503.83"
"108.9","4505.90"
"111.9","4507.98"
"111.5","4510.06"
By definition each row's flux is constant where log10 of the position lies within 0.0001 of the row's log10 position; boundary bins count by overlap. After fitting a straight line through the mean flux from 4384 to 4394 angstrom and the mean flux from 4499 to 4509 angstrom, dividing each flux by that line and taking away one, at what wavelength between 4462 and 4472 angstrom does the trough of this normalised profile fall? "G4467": 4468.71 angstrom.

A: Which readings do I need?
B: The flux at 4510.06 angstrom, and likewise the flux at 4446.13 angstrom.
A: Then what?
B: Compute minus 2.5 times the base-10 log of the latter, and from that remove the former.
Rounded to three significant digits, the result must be -117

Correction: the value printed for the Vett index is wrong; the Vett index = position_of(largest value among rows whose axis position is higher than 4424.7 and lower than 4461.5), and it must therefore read 4456.38 angstrom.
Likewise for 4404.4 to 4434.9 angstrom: 4409.42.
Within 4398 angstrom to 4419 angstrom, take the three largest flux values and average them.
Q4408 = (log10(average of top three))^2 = 4.23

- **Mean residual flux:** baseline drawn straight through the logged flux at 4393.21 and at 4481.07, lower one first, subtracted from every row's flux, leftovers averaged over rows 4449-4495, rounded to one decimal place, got 2.4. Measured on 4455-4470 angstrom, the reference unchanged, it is 1.2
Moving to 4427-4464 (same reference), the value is 0.6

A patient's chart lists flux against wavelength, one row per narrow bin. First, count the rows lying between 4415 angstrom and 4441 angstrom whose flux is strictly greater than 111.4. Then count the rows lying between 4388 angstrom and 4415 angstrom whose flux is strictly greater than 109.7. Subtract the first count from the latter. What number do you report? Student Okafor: 2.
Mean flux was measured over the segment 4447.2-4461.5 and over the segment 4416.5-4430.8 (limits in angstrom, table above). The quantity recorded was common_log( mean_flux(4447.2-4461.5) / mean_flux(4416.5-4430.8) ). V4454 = -0.0084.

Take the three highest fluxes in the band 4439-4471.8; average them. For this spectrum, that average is 113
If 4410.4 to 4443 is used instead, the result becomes 114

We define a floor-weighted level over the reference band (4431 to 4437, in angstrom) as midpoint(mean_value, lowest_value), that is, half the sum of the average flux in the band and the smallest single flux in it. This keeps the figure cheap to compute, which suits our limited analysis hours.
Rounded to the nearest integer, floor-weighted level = 108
